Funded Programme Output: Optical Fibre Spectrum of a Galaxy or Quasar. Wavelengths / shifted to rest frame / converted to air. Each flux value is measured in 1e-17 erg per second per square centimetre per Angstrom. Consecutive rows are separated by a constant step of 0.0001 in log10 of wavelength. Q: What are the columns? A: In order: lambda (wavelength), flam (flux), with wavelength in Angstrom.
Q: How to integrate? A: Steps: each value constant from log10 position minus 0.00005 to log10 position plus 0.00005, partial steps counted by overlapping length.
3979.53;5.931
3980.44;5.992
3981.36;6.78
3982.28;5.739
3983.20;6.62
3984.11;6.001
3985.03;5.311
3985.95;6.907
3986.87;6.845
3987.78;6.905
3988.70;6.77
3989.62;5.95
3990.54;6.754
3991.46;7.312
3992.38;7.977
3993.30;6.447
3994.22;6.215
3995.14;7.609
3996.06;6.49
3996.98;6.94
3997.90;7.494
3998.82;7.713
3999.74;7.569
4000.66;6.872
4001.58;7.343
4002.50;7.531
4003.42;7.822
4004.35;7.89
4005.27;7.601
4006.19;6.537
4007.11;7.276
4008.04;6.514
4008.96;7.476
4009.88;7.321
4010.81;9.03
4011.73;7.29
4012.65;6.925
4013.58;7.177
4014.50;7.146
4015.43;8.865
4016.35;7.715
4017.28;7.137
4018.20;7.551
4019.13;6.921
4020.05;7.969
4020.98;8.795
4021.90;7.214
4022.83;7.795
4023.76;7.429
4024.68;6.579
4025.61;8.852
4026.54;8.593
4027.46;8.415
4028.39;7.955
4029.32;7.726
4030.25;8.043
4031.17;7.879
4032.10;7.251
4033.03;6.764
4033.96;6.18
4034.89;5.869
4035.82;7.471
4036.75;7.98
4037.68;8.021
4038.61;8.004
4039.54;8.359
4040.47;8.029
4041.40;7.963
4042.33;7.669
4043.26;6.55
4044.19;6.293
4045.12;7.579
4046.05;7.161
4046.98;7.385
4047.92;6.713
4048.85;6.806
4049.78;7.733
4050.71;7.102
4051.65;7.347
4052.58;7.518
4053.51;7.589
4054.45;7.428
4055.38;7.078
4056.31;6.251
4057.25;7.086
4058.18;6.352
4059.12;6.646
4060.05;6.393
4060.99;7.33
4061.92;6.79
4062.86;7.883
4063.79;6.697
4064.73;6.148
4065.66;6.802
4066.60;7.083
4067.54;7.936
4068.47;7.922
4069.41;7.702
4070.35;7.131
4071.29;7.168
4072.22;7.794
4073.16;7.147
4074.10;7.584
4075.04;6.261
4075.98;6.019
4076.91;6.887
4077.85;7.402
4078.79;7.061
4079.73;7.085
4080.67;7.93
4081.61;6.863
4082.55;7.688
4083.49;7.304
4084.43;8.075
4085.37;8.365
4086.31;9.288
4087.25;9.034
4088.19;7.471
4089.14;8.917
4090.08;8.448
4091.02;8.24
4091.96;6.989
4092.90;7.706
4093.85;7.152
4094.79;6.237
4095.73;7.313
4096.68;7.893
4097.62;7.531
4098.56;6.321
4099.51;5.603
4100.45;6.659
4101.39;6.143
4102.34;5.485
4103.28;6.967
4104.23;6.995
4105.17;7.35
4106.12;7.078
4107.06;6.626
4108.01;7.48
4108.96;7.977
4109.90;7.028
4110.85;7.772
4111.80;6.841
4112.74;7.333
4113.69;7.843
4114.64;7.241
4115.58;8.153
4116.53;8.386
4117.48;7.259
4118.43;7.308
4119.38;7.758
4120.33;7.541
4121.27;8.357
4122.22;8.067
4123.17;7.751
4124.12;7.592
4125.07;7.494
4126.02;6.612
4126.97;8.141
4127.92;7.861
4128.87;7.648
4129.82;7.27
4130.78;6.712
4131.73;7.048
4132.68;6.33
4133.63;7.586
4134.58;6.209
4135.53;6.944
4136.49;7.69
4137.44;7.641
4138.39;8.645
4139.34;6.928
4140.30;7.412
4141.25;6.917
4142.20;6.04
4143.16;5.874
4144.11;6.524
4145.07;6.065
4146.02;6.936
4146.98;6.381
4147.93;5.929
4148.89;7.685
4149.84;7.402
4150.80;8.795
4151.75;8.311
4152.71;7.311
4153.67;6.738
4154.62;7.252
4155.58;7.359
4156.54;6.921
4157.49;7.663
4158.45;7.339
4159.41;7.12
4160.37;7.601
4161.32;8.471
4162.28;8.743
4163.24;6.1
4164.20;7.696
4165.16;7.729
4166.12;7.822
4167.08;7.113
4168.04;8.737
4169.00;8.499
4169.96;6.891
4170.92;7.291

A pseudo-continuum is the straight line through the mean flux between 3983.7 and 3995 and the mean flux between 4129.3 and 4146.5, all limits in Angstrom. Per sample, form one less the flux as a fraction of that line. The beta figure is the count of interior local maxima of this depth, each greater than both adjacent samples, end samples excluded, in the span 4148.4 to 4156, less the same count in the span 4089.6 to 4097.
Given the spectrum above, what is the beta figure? 0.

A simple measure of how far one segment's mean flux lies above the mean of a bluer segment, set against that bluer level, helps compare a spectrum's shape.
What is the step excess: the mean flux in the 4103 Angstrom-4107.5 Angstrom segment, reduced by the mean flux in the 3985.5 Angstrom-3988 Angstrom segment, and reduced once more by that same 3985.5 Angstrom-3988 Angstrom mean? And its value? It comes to -6.8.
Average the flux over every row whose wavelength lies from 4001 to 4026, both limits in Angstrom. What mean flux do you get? 7.54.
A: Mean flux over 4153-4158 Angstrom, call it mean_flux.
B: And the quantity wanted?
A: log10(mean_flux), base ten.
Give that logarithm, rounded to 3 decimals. 0.857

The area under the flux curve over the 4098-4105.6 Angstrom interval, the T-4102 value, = 49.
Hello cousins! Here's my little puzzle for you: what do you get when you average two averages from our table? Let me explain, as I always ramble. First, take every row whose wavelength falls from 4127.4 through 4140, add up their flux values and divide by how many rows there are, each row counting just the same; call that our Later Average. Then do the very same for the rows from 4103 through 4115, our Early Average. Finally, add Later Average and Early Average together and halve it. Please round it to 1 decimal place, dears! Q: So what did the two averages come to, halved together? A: 7.3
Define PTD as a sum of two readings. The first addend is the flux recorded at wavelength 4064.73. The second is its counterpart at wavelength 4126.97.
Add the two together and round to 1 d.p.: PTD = 14.3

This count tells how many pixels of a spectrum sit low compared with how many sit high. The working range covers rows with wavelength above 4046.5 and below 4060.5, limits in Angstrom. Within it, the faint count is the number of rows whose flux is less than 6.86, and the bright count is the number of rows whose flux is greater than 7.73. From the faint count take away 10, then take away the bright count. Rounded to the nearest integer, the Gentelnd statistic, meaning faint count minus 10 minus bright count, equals -5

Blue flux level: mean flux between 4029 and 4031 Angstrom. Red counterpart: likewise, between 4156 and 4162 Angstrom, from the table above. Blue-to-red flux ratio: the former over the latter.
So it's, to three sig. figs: 1.05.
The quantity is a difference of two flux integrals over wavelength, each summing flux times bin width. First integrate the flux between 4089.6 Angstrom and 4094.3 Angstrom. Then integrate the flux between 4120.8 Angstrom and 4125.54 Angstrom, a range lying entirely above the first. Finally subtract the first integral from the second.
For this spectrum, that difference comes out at 1.0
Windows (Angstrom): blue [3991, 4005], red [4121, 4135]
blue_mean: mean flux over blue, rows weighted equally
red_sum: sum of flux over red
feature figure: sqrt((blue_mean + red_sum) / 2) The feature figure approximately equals 7.68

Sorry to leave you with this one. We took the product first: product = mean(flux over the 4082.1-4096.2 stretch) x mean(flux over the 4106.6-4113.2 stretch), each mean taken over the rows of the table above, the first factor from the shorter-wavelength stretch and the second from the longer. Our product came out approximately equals 57.5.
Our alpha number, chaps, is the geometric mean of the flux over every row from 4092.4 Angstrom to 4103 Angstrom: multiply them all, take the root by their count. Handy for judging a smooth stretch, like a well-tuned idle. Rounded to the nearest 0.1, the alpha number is 6.7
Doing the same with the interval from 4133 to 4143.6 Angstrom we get 7.0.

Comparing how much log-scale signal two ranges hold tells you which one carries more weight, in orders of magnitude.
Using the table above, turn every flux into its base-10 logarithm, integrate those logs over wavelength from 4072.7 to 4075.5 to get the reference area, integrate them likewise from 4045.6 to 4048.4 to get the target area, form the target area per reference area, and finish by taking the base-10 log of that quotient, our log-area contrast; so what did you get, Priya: 0.00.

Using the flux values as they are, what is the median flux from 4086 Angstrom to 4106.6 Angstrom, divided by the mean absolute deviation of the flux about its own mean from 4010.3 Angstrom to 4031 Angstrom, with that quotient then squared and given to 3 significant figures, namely 148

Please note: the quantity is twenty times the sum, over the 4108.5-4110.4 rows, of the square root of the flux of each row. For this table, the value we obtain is 110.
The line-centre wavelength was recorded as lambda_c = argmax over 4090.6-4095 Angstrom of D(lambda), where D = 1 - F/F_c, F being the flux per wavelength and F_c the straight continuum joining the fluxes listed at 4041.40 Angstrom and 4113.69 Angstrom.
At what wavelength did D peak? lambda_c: 4094.79 Angstrom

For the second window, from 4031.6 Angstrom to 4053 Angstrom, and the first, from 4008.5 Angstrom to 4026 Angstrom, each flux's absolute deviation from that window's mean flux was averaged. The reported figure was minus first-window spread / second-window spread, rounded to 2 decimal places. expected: -1.07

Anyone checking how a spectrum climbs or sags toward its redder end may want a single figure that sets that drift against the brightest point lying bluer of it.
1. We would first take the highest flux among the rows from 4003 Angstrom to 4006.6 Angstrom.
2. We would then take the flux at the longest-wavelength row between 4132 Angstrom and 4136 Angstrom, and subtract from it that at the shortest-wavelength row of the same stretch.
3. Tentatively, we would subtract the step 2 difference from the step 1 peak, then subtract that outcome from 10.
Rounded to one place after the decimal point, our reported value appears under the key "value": 2.7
